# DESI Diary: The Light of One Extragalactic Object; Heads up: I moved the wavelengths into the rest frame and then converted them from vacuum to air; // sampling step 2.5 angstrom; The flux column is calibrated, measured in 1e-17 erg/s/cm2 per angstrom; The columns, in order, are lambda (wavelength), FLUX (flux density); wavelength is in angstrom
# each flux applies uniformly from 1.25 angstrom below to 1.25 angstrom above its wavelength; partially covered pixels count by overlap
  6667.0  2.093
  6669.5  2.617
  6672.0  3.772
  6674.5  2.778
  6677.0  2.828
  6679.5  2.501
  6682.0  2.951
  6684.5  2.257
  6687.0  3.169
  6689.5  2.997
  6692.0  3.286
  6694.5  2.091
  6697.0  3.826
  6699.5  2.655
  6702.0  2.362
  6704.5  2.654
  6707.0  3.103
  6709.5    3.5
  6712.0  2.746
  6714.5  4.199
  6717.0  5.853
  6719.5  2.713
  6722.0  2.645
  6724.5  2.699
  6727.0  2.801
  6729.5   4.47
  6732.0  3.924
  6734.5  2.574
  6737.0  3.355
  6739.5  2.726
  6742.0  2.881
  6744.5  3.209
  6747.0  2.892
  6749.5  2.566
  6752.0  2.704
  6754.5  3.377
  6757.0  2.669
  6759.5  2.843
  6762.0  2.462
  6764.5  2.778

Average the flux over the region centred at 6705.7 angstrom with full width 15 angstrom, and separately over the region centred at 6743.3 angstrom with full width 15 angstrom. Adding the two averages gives 5.8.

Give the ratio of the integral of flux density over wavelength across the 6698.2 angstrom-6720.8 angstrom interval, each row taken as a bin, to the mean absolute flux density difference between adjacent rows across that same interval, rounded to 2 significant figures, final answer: 71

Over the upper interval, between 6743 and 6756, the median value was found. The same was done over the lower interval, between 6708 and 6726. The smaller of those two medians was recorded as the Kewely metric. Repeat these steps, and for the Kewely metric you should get 2.75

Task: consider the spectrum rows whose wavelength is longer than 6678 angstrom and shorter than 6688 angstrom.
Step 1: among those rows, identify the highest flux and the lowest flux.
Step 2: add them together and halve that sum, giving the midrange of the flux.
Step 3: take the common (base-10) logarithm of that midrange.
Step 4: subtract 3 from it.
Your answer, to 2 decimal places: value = -2.57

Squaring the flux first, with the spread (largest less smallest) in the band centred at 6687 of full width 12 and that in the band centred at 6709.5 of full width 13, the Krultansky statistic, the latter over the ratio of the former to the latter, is 20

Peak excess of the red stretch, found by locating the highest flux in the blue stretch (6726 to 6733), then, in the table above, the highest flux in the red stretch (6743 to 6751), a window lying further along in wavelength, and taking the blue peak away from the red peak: -1.3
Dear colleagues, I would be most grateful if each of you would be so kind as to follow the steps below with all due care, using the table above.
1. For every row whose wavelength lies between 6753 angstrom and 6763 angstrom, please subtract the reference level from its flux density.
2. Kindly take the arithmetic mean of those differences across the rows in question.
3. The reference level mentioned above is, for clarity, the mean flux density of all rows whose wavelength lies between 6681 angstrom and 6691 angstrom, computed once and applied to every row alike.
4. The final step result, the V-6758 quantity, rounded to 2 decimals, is -0.01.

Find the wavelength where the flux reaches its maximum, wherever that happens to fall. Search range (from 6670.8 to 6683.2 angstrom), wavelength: 6672.0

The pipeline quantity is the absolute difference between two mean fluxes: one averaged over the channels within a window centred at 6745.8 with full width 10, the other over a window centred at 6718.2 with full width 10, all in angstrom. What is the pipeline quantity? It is 0.97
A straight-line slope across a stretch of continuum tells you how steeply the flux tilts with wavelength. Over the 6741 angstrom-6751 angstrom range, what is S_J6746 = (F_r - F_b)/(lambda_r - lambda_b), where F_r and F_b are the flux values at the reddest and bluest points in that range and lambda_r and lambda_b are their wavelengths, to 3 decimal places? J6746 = -0.042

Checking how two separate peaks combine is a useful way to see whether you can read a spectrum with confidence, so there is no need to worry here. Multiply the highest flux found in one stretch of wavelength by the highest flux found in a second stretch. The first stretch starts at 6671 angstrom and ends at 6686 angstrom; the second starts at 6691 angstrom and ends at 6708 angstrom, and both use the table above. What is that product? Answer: 14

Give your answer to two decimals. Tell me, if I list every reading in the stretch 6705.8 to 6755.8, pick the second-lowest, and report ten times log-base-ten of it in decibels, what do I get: 4.11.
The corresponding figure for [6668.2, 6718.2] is 3.54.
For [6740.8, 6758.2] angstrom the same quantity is 4.26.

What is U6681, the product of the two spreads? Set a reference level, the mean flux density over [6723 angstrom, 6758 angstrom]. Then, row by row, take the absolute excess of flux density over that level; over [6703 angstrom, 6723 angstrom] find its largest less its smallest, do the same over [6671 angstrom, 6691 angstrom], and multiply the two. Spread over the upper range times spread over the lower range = 2.0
